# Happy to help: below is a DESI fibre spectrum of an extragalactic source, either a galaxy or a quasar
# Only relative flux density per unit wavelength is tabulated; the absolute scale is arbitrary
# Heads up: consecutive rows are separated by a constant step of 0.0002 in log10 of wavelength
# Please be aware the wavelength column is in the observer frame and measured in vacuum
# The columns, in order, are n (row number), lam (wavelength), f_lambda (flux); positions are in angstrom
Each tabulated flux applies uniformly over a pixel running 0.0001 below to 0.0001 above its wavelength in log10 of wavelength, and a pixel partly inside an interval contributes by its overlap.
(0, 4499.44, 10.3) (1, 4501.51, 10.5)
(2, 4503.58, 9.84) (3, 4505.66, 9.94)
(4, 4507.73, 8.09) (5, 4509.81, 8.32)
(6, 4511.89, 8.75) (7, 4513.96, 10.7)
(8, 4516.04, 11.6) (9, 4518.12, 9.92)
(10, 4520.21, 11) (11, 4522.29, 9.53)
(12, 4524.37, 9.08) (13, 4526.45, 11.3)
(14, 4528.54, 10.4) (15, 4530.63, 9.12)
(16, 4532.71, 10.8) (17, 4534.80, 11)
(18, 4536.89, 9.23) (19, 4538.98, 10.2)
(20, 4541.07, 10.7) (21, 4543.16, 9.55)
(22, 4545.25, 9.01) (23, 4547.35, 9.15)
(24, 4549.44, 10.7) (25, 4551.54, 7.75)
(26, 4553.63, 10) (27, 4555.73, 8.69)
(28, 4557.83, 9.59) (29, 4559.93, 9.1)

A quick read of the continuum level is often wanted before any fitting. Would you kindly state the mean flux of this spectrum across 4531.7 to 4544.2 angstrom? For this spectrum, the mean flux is 10.2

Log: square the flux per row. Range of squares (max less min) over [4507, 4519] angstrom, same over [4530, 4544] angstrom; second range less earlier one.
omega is -31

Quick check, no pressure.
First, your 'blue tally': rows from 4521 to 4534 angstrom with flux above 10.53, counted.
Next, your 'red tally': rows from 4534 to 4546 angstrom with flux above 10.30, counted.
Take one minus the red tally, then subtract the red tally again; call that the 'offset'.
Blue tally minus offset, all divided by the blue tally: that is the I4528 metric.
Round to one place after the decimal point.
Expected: 2.5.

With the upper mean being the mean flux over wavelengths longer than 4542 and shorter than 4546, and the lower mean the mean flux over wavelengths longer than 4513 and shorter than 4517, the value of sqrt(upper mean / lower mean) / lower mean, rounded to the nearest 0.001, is 0.082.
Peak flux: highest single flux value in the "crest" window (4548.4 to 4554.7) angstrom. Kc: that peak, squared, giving 114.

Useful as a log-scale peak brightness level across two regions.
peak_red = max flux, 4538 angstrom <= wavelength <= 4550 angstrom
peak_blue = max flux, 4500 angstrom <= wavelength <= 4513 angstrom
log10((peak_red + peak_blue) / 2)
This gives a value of 1.03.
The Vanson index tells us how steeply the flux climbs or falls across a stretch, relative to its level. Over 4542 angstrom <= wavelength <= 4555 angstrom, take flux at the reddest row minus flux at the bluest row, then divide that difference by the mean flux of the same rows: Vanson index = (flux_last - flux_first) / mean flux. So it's 0.048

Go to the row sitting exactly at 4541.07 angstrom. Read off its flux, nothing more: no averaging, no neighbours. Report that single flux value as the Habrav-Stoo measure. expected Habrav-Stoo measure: 10.7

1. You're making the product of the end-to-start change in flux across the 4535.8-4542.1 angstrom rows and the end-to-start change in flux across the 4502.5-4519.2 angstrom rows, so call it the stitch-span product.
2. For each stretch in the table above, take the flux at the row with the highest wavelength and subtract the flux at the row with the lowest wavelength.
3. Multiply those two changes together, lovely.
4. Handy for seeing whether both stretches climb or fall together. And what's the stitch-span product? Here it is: 0.1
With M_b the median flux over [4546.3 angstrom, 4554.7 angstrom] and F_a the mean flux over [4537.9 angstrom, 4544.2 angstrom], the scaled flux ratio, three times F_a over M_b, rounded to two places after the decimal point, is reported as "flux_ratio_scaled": 3.18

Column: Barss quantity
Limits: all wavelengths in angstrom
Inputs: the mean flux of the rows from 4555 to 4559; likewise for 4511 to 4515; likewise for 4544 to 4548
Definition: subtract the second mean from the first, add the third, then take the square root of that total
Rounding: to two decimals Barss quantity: 2.91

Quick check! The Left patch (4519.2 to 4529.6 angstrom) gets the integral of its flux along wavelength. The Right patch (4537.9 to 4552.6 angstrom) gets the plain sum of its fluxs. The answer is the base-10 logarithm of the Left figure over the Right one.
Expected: 0.20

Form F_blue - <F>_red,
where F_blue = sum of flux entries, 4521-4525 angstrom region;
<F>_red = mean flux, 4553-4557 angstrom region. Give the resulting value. 9.3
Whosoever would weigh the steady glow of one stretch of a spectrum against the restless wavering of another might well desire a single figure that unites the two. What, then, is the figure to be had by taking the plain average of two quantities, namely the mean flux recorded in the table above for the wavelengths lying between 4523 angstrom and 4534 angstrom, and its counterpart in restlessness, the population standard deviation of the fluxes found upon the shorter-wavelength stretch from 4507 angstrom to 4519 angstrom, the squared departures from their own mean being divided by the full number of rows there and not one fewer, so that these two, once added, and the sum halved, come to 5.7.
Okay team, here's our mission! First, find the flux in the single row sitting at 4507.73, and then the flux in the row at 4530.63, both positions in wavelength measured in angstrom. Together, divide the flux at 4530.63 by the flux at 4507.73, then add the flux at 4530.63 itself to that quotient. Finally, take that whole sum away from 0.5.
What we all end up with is -9.7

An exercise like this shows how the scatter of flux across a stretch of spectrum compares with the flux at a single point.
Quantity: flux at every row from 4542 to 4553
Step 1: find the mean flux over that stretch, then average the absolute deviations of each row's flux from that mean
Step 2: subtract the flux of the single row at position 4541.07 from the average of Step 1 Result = -10.0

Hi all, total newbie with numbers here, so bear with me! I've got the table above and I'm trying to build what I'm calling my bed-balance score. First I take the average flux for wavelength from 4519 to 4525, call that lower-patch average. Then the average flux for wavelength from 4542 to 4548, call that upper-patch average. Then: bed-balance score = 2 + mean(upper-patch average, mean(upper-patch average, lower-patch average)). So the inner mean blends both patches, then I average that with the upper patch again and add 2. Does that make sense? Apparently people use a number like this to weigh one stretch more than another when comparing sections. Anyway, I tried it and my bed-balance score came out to 11.4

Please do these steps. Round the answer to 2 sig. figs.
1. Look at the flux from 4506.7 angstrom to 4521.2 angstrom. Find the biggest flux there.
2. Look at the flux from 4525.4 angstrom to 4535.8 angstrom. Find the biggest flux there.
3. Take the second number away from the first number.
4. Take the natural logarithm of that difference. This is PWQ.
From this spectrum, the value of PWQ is -1.2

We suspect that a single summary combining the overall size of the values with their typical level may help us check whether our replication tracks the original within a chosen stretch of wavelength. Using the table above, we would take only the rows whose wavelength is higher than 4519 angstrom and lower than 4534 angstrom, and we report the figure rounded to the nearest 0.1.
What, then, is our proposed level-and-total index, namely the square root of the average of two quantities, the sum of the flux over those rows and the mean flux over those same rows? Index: 6.4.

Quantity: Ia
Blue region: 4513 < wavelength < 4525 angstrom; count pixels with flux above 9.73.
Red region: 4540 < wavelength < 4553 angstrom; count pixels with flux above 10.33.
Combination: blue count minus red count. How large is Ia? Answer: 2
